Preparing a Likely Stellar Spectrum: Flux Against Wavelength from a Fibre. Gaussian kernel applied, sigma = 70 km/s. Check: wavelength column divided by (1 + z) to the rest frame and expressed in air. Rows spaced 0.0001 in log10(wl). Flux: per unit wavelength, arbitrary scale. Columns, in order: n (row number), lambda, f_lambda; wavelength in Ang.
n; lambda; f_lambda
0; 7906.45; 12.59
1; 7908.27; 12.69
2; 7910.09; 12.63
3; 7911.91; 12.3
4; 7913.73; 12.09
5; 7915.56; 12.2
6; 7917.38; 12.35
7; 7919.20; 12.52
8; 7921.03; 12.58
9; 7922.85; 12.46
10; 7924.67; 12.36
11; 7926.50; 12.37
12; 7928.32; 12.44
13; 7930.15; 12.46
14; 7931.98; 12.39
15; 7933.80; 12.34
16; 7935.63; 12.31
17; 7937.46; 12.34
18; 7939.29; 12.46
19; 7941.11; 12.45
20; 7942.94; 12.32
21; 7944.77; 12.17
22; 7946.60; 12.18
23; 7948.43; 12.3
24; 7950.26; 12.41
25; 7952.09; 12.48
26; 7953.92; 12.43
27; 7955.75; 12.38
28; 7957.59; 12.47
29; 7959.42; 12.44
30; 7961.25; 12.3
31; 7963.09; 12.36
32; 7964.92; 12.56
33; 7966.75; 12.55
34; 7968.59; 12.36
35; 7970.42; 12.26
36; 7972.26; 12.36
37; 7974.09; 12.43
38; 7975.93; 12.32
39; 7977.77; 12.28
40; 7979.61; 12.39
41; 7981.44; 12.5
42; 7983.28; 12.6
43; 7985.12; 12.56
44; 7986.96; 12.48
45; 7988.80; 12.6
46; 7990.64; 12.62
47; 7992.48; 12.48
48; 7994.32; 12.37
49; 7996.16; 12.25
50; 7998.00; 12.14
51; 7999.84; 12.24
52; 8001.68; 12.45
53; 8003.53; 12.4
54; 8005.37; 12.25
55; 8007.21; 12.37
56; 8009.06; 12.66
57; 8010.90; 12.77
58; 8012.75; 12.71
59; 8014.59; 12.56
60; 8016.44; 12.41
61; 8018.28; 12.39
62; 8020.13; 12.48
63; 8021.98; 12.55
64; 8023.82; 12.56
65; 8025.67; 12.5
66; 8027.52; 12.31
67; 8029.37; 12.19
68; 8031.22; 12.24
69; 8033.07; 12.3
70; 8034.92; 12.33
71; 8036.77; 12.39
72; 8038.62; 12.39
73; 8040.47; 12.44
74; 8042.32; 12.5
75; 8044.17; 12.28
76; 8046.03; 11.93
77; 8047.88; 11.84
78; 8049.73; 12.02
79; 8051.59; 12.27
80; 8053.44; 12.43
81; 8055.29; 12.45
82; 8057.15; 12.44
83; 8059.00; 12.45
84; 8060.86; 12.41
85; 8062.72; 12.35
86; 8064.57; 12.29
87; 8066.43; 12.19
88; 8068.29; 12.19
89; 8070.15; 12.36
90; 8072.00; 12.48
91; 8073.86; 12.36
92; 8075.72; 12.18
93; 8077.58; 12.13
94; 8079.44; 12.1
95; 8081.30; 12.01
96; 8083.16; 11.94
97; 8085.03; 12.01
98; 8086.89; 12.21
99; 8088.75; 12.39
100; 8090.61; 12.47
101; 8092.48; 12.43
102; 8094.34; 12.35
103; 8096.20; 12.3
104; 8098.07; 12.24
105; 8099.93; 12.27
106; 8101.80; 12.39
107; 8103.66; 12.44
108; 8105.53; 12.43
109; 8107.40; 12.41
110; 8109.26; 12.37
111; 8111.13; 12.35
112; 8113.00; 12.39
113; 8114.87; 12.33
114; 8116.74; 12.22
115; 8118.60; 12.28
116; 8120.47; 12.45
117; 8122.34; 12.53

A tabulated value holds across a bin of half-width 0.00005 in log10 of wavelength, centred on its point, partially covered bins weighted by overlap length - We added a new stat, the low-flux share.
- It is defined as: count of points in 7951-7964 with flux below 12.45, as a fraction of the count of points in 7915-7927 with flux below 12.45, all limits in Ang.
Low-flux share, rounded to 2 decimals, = 1.25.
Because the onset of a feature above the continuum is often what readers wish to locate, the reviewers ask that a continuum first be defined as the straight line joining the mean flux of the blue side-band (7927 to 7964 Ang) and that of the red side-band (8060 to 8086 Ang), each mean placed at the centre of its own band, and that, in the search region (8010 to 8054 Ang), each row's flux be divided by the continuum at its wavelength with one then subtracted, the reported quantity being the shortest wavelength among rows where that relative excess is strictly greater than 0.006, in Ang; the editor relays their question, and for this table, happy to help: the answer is 8010.90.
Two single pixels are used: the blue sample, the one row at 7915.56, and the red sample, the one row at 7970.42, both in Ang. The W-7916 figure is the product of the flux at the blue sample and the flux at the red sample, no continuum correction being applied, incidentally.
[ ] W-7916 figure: 150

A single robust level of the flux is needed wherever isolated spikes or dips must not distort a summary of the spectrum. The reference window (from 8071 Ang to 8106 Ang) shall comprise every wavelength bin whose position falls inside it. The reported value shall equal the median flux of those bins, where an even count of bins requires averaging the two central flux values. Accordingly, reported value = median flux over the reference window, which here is 12.3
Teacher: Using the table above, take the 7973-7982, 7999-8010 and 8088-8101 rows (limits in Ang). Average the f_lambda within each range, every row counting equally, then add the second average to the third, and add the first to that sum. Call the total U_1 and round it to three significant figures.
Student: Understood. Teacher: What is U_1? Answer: 37.1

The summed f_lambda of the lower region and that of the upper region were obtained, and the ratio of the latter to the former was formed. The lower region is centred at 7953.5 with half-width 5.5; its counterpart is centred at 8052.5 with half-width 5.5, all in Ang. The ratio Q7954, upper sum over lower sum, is 0.986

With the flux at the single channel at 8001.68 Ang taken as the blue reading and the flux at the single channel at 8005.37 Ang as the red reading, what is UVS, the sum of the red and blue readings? 24.7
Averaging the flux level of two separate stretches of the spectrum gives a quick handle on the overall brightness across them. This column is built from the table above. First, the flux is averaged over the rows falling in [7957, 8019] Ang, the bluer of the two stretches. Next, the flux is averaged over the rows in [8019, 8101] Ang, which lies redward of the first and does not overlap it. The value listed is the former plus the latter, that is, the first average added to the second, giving 24.7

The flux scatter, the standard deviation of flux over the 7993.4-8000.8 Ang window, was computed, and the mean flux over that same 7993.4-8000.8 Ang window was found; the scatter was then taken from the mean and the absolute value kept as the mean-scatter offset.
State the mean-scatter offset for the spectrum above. 12.2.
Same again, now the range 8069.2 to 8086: 12.0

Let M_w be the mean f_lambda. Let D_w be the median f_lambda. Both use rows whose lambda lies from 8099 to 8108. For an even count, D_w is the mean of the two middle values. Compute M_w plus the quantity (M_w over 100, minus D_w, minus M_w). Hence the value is -12.3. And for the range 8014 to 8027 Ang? -12.4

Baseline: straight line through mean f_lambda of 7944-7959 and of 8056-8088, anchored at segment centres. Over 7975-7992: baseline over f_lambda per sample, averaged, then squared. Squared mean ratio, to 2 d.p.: 0.97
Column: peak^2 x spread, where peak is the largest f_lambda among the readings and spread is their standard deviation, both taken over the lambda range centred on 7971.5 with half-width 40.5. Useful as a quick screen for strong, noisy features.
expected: 22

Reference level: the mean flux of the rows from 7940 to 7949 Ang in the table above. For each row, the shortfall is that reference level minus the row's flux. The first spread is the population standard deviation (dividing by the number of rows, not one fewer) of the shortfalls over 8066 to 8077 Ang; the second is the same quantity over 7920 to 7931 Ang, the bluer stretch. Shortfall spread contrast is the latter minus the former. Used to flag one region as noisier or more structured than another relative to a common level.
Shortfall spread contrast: -0.041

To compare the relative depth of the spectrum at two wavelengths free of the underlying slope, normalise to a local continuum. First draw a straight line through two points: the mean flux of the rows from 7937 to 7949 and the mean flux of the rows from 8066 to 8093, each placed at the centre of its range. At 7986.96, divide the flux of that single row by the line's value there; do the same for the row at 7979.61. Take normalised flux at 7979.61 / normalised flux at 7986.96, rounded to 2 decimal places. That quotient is 0.99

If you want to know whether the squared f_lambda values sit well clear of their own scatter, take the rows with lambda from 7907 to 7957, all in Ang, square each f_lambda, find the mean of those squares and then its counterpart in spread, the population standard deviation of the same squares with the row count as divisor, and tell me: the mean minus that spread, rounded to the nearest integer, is 150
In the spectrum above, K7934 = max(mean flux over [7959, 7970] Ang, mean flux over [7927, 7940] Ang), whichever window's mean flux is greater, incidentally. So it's 12.4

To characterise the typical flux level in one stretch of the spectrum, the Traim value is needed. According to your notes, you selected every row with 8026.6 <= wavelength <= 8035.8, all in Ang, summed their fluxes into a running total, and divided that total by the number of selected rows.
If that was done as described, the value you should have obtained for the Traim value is 12.27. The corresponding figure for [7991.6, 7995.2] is 12.43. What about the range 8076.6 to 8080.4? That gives 12.12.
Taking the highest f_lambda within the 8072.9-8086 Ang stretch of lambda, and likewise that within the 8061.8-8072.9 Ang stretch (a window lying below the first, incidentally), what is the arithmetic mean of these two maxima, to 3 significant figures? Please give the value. 12.4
